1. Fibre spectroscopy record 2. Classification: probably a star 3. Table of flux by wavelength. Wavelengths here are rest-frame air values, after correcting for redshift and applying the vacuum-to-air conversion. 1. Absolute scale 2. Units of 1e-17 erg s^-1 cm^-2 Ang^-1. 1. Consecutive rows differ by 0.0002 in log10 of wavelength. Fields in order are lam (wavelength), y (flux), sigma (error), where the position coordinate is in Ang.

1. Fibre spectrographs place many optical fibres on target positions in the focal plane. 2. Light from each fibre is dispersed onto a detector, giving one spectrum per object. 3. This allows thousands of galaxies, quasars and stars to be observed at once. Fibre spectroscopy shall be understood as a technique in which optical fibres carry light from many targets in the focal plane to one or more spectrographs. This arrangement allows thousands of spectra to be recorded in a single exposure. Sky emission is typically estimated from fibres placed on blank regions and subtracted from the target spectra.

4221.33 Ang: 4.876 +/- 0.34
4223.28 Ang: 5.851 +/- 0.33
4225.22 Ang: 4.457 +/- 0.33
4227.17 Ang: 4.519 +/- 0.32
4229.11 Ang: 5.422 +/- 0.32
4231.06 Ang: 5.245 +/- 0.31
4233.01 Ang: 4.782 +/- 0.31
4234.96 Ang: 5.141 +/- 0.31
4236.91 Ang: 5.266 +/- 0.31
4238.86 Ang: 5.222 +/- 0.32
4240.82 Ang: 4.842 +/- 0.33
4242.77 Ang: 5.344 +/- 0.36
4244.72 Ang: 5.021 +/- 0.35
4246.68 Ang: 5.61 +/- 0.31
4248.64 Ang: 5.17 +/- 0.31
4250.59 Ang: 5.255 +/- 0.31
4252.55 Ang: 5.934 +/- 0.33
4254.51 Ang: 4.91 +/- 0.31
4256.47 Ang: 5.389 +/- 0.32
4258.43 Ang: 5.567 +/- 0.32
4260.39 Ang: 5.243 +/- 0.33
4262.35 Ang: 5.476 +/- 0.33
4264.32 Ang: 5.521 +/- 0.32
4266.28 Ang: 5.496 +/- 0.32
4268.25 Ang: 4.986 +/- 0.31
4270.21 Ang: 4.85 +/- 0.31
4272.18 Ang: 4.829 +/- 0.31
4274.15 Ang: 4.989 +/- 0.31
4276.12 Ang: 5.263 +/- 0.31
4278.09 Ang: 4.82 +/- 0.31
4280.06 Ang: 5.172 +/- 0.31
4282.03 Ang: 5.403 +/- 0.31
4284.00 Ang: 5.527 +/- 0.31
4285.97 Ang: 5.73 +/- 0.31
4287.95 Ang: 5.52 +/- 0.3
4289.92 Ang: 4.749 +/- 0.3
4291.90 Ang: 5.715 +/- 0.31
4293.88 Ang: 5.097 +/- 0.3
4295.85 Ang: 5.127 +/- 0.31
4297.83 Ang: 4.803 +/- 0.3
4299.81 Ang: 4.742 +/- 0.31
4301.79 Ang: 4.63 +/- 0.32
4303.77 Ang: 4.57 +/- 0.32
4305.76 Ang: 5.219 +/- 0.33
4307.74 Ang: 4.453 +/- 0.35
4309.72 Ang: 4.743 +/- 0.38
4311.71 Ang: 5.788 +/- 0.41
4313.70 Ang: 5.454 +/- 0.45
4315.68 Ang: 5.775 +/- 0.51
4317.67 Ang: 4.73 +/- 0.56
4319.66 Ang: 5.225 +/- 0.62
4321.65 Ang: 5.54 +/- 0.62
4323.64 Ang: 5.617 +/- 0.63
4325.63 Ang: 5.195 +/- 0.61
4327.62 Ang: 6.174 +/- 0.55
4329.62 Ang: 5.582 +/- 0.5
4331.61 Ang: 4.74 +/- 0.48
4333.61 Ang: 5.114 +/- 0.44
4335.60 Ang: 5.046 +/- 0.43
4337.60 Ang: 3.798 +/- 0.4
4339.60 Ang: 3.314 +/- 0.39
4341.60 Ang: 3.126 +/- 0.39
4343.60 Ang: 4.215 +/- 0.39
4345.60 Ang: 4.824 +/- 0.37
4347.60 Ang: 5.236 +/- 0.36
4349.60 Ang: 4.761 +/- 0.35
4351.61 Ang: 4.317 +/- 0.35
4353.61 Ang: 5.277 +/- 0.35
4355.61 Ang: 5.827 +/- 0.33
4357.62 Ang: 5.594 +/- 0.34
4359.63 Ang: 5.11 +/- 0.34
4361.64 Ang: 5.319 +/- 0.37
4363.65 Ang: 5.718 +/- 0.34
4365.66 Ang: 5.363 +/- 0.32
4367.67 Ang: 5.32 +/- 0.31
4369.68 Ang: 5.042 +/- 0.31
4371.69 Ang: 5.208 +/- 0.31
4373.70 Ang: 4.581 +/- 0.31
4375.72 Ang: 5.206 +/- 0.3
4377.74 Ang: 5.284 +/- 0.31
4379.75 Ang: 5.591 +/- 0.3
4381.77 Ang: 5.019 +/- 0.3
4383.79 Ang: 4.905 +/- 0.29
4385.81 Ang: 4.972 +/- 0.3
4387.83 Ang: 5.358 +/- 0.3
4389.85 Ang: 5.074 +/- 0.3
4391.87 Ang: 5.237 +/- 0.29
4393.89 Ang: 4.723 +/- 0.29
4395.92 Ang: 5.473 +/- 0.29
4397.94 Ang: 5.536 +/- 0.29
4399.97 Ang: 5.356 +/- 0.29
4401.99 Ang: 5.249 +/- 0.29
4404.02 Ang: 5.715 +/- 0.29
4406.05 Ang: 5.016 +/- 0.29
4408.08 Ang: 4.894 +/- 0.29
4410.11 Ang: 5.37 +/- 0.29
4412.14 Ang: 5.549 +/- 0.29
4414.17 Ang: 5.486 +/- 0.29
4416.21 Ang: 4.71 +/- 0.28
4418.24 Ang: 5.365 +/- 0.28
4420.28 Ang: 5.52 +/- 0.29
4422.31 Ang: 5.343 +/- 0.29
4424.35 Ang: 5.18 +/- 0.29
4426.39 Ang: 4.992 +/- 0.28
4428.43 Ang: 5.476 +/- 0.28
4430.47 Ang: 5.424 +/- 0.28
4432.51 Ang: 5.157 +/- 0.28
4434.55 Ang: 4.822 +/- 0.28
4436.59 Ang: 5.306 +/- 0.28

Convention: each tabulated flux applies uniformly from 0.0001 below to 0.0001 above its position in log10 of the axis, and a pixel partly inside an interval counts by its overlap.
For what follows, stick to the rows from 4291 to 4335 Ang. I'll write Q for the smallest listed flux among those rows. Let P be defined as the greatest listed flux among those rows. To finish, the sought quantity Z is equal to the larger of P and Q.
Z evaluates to 6.2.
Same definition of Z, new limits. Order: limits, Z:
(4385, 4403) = 5.5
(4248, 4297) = 5.9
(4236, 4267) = 5.9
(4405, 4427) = 5.5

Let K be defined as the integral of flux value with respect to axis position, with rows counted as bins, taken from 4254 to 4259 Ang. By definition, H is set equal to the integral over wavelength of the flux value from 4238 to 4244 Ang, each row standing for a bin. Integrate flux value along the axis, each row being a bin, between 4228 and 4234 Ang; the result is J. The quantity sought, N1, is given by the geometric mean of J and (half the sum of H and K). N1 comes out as 29.7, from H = 30.8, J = 30.8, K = 26.5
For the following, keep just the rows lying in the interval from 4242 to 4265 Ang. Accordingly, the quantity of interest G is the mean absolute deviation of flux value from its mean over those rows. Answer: 0.21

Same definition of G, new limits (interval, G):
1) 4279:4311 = 0.35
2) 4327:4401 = 0.44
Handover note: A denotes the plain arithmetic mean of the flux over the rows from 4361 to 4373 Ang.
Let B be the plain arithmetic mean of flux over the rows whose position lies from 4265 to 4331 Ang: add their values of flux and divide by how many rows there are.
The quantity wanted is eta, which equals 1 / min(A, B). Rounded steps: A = 5.33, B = 5.20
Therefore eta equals 0.192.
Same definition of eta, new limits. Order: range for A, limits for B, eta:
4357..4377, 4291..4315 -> 0.199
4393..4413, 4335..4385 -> 0.203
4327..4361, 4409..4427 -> 0.207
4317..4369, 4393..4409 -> 0.200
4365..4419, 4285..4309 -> 0.199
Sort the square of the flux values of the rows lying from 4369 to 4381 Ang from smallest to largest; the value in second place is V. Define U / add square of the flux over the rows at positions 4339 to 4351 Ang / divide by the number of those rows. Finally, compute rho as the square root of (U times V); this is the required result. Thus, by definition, 21.8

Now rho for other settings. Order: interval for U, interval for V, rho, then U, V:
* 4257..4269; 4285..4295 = 27.4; 29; 26.0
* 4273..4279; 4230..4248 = 24.3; 25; 23.4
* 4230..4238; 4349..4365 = 24.3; 26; 22.7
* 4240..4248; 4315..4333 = 24.7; 27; 22.5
